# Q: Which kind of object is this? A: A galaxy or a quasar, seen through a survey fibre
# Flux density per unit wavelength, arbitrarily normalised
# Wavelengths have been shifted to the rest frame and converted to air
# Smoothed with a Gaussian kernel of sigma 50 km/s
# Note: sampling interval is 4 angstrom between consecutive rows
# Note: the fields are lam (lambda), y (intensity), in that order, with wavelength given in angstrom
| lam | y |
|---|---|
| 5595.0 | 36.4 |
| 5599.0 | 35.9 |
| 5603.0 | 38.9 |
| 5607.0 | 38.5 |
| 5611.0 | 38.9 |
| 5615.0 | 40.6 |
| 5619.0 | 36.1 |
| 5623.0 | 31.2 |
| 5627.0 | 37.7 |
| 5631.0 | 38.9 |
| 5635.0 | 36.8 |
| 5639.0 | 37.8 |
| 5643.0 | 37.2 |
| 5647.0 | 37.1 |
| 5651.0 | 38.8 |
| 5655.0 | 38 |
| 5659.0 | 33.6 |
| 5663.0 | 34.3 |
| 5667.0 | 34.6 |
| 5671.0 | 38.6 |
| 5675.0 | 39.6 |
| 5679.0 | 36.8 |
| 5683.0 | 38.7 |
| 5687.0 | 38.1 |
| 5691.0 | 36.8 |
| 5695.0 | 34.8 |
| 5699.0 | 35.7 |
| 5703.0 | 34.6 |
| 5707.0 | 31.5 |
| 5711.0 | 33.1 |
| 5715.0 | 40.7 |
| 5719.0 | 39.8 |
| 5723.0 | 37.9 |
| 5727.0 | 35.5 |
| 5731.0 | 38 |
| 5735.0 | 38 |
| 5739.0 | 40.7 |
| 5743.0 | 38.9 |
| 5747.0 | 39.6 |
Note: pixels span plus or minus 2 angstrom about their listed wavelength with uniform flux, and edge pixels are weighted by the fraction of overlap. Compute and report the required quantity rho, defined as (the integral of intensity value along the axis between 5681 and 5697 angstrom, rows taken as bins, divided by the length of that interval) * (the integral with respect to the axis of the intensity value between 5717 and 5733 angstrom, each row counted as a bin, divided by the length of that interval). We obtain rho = 1402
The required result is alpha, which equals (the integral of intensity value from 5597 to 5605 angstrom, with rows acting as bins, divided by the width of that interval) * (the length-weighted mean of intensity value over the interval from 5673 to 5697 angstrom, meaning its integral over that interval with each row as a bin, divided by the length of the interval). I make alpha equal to 1401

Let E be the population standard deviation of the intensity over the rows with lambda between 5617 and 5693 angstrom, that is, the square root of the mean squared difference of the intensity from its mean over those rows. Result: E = 2.07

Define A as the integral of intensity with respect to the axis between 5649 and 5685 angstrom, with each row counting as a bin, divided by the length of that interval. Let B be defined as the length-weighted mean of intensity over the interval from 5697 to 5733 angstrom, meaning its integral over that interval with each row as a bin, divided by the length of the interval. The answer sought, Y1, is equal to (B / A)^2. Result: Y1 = 0.963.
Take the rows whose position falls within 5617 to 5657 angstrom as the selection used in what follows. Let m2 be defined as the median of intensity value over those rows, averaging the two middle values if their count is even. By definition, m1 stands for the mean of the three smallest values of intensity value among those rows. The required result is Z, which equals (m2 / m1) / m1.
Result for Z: 0.0311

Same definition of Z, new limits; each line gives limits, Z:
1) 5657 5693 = 0.0315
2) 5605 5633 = 0.0314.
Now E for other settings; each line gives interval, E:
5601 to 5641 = 2.42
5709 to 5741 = 2.45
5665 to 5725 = 2.56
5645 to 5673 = 2.04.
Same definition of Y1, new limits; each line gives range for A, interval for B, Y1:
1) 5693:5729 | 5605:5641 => 1.081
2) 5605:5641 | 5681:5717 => 0.927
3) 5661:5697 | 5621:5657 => 1.007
